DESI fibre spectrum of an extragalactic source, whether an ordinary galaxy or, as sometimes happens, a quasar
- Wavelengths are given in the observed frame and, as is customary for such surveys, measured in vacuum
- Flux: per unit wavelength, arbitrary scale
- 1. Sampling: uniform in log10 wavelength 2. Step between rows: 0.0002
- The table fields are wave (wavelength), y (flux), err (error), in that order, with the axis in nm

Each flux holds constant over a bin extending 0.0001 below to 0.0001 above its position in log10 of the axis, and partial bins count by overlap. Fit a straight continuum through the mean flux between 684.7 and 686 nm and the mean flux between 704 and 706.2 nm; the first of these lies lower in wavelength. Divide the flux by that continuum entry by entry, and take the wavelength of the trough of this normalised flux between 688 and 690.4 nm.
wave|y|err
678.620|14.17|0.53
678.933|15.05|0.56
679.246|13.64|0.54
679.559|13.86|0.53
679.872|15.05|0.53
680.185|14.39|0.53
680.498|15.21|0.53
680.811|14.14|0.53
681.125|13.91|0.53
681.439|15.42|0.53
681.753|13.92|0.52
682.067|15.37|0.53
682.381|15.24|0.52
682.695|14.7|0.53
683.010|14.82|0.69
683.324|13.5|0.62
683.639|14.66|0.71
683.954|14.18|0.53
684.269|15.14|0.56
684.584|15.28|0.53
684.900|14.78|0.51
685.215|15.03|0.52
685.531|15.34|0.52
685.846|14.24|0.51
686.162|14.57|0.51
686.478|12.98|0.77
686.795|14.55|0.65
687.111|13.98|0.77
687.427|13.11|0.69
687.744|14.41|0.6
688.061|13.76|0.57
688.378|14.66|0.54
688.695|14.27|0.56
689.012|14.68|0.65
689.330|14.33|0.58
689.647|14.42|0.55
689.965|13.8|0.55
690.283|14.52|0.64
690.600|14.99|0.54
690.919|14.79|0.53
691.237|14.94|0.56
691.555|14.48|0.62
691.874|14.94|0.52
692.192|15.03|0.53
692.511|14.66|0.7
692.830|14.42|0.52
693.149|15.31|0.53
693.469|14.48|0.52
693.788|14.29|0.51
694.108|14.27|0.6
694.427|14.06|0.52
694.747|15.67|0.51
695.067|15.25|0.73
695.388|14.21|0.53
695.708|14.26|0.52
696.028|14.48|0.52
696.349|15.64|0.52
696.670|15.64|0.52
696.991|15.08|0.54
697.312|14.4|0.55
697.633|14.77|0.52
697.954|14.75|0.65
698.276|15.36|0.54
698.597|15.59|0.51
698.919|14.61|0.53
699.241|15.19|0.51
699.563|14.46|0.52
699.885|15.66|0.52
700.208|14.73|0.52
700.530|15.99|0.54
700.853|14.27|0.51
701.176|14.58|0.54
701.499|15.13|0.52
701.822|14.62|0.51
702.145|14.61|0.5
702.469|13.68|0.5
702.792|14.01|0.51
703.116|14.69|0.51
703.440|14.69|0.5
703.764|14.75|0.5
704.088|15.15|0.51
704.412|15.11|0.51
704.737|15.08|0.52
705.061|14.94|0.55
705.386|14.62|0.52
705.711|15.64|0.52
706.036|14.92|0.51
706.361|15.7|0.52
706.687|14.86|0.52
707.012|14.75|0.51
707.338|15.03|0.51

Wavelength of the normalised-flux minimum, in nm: 688.061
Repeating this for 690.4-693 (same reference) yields 692.830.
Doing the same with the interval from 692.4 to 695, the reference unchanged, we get 694.427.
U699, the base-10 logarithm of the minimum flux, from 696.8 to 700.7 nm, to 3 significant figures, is 1.16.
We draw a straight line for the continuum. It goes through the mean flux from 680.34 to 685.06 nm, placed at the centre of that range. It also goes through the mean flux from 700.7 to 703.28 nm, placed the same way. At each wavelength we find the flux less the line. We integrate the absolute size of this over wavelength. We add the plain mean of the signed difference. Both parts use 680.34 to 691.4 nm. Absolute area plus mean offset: 5.2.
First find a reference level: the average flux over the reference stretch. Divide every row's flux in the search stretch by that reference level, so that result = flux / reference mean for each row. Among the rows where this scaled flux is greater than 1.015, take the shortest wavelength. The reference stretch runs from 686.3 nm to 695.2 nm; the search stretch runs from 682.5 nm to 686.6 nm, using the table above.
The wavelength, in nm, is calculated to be 682.695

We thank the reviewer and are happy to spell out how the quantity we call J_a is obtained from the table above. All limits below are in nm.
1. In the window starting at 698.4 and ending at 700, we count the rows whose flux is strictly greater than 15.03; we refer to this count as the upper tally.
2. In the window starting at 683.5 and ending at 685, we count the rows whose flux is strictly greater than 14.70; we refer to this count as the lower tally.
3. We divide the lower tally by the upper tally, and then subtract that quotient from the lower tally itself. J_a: 2.00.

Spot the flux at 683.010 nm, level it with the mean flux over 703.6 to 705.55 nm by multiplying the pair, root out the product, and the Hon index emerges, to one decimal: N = 14.9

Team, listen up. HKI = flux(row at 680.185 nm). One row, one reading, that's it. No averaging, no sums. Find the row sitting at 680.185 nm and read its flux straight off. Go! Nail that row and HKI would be 14.39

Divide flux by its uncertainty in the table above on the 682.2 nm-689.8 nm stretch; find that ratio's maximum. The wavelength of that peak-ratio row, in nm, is 685.531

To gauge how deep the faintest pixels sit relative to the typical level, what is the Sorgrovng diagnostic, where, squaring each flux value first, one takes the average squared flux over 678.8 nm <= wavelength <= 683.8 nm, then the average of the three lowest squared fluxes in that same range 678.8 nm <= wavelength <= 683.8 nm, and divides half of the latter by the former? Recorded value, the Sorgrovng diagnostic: 0.440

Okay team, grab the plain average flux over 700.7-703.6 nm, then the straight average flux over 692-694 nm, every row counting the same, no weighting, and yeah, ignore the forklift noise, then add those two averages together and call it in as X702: 29.17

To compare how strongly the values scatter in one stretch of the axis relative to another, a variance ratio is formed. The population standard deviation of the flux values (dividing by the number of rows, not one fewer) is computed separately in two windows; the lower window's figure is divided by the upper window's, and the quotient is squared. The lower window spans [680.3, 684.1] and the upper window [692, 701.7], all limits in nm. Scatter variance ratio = 1.3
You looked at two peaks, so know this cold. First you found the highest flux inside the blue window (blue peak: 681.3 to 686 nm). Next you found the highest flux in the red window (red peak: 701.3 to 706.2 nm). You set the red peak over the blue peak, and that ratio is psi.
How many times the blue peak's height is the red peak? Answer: 1.01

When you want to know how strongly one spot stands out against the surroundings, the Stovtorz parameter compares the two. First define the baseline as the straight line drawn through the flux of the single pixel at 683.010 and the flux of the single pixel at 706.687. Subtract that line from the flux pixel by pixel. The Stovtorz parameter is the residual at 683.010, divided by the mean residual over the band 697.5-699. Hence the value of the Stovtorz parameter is 0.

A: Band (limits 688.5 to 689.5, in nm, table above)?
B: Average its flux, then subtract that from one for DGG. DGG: -13.4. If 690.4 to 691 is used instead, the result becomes -13.9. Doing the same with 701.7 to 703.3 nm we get -13.3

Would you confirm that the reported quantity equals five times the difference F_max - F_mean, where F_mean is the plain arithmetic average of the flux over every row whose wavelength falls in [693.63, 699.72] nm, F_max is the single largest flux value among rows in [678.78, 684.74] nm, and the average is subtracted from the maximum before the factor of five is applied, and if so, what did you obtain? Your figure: 2.9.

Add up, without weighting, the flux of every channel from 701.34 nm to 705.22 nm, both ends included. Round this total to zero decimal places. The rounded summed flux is 176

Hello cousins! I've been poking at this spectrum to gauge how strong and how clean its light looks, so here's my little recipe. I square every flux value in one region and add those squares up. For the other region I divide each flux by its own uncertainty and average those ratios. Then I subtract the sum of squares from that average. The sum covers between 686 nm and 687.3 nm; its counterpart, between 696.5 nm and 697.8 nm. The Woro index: -760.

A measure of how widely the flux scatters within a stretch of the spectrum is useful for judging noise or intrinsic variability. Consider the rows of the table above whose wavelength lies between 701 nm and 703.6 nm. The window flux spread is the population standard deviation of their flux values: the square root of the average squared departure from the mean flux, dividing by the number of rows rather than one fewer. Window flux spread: 0.420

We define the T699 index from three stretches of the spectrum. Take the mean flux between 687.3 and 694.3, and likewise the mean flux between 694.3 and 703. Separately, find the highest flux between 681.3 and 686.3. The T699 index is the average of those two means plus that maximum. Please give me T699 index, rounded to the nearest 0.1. 30.1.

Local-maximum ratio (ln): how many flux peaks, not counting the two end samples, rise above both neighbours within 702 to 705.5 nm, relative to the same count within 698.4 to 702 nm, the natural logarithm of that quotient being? -1.4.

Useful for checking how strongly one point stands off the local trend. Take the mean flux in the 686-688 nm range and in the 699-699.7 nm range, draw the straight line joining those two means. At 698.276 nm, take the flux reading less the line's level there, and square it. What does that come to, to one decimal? 0.4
